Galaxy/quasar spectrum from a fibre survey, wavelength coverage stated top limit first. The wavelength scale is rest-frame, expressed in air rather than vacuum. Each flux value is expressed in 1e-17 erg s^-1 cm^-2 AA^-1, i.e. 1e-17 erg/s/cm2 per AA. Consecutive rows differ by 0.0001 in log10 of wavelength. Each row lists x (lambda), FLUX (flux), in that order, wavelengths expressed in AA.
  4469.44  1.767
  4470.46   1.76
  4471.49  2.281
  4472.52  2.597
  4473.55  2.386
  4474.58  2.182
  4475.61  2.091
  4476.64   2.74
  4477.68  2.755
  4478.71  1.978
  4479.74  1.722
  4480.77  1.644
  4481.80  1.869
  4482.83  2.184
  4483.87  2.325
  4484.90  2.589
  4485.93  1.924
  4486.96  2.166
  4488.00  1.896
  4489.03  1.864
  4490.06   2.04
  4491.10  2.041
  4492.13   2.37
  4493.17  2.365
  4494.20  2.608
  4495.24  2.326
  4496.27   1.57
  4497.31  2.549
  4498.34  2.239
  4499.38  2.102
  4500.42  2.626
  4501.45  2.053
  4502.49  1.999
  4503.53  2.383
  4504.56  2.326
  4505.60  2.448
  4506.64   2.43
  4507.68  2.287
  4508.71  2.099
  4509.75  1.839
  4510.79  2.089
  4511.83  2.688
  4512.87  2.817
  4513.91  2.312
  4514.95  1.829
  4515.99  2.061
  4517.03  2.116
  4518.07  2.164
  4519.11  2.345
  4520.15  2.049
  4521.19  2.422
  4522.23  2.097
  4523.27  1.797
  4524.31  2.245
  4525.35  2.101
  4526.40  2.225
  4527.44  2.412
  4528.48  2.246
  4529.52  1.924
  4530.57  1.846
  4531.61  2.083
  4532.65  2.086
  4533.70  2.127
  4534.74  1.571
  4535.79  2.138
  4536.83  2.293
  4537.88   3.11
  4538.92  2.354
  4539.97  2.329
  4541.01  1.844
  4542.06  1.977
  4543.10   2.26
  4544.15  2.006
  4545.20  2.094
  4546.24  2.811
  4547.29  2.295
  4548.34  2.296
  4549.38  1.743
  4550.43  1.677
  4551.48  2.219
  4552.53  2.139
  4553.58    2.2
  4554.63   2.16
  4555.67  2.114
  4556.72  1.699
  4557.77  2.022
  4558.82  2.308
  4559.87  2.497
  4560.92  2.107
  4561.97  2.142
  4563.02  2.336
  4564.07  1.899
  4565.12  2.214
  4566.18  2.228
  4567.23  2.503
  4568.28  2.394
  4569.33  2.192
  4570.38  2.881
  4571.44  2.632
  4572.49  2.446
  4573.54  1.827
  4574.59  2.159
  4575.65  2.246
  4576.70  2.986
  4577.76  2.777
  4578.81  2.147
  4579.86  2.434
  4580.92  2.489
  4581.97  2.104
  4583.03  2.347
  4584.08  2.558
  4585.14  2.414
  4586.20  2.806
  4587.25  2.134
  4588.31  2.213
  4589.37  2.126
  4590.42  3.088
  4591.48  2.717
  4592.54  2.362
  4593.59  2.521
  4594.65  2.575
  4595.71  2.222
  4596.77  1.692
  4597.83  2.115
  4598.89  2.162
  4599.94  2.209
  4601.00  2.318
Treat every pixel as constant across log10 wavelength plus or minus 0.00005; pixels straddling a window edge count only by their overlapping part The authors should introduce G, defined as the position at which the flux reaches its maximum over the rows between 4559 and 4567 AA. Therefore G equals 4559.87 AA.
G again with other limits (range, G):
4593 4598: 4594.65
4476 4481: 4477.68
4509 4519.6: 4512.87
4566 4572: 4570.38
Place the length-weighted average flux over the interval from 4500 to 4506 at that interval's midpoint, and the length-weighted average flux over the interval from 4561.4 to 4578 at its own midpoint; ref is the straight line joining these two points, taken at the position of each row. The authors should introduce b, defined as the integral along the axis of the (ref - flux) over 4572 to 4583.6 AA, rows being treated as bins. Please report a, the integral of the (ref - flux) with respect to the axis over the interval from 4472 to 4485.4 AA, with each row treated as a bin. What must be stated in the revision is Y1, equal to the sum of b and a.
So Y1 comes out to 0.6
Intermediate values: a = 0.6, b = 0.0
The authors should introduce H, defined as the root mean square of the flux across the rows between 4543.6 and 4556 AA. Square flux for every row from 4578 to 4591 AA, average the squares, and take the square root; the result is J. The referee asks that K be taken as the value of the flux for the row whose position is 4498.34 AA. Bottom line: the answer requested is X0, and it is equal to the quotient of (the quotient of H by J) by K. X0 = 0.40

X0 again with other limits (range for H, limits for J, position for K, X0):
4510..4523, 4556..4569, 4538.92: 0.44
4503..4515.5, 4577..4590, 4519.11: 0.41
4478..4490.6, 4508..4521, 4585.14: 0.38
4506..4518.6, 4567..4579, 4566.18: 0.41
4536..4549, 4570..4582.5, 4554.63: 0.44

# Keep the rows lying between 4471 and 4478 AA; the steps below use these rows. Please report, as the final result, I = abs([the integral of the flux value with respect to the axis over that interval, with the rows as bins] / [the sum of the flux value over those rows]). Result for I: 1.00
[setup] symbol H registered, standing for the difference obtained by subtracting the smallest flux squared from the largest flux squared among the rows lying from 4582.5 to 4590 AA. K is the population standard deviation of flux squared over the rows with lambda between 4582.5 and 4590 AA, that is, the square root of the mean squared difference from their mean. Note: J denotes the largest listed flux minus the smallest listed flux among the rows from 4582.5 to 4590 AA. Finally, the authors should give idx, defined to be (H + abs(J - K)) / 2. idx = 1.9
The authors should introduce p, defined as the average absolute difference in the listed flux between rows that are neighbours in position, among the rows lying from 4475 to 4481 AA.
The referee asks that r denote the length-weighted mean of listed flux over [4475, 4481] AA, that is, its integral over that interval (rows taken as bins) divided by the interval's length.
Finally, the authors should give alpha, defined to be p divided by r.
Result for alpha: 0.16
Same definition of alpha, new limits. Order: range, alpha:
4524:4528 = 0.07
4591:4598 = 0.13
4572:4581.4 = 0.15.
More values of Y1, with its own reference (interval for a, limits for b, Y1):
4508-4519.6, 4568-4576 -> 1.2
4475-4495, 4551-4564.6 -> 5.1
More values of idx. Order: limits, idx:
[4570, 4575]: 2.8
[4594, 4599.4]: 2.0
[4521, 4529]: 1.4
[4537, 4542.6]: 3.6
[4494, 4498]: 2.5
